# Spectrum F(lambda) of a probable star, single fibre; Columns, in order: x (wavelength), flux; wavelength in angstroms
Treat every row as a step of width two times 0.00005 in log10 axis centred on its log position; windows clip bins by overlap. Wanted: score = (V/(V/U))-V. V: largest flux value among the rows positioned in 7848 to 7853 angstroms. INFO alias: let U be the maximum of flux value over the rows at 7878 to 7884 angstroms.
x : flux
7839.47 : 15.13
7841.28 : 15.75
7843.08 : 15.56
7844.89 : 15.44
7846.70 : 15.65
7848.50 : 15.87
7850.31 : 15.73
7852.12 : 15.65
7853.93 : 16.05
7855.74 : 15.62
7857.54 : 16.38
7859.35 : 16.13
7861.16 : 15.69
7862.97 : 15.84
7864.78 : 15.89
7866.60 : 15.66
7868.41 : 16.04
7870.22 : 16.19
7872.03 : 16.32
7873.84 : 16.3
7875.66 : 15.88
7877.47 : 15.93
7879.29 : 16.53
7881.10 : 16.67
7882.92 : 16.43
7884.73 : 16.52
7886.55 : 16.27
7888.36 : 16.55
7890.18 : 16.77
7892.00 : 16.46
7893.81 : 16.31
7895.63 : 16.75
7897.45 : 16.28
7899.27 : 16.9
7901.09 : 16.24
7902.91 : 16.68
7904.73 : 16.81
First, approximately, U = 16.67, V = 15.87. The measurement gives 0.8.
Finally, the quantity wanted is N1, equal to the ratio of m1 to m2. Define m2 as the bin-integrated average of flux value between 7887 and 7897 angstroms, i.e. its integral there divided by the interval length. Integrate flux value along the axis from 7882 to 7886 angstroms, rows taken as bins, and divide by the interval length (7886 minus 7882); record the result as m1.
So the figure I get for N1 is 0.99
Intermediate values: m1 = 16.4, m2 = 16.5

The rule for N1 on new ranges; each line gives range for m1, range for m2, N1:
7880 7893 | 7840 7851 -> 1.06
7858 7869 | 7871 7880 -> 0.98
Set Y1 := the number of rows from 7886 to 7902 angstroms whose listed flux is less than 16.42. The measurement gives 4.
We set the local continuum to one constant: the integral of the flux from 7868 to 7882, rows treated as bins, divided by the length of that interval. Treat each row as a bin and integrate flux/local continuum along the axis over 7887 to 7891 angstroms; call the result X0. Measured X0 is 4.1 angstroms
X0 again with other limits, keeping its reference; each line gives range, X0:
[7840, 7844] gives 3.8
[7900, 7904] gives 4.1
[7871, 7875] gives 4.0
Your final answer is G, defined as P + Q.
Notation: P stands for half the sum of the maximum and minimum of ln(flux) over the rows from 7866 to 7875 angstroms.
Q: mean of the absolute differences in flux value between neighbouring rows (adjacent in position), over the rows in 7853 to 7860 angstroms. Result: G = 3.3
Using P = 2.77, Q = 0.5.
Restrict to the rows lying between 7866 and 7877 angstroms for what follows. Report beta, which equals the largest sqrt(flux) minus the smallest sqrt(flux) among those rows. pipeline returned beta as 0.083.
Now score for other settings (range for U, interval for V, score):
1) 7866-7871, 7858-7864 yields 0.1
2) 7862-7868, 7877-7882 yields -0.8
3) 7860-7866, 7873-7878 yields -0.4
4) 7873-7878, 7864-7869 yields 0.3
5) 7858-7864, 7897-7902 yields -0.8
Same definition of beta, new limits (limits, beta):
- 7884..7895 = 0.062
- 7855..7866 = 0.095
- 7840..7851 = 0.054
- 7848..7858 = 0.095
